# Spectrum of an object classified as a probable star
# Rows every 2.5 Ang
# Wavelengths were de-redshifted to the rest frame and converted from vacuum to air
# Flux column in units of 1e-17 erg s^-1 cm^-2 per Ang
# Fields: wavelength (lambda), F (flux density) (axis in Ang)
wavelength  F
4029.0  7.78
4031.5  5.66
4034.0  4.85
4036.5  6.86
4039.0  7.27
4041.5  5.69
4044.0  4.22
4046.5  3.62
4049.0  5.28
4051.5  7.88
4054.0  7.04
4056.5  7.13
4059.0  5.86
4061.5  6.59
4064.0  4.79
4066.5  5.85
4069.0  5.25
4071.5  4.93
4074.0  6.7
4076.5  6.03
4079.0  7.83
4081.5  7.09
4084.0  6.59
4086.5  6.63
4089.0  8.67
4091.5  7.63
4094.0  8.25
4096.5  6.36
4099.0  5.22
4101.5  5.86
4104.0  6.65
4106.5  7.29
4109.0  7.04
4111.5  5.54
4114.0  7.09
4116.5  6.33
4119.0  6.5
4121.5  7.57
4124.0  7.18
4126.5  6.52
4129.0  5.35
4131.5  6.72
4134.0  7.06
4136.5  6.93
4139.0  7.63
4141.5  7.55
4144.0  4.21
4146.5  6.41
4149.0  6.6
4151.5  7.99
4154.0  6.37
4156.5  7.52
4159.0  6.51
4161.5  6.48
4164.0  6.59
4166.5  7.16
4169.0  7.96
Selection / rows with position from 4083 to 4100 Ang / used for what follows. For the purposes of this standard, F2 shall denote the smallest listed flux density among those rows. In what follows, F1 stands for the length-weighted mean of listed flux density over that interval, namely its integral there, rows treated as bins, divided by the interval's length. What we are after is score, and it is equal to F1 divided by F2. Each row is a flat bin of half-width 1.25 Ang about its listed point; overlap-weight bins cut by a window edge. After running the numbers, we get 1.36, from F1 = 7.08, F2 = 5.22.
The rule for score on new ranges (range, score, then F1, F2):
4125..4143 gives 1.27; 6.79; 5.35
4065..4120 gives 1.34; 6.60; 4.93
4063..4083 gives 1.27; 6.08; 4.79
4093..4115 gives 1.26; 6.56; 5.22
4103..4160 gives 1.60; 6.72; 4.21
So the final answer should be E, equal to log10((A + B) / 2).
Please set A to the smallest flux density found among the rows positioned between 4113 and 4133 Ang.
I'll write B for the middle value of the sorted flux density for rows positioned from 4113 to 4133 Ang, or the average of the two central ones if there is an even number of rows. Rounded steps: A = 5.35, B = 6.6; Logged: 0.78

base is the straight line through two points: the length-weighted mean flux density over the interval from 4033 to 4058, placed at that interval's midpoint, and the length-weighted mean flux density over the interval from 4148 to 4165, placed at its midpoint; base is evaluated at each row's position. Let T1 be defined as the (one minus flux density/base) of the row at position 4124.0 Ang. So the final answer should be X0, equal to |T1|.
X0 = 0.085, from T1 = -0.09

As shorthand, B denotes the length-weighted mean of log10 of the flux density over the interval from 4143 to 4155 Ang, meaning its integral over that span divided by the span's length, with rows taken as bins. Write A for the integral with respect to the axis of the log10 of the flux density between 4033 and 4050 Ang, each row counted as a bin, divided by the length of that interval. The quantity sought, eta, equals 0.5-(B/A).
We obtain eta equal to -0.602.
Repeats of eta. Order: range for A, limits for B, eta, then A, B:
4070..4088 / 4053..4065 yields -0.478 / 0.81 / 0.795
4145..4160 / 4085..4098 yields -0.541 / 0.83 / 0.868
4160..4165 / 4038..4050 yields -0.360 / 0.81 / 0.701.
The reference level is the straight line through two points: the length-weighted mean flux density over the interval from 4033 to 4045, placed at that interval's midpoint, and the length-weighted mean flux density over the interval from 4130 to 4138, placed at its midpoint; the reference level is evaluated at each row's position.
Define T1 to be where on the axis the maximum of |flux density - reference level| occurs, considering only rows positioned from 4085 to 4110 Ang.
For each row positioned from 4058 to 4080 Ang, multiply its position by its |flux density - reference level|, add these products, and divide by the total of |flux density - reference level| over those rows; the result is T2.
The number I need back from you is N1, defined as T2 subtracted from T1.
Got 18.6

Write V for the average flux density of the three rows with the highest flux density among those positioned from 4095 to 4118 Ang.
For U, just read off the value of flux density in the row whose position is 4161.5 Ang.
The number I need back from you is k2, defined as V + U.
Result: 13.6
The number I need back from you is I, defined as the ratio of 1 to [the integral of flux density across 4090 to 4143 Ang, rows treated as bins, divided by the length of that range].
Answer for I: 0.148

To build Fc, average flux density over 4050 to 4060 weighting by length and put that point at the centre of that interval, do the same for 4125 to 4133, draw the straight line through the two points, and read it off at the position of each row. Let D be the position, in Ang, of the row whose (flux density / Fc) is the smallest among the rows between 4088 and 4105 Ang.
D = 4099.0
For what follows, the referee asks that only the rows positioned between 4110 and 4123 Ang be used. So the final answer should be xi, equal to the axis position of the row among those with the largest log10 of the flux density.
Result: 4121.5 Ang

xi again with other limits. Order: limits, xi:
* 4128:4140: 4139.0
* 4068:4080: 4079.0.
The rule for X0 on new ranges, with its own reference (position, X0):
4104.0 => 0.030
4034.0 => 0.178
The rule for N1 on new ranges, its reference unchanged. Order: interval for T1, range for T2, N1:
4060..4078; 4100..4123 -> -47.6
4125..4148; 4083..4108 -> 49.7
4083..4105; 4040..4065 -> 37.1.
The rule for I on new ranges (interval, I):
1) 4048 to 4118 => 0.153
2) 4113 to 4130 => 0.150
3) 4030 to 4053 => 0.174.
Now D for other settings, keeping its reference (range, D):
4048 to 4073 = 4064.0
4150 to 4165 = 4154.0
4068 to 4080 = 4071.5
